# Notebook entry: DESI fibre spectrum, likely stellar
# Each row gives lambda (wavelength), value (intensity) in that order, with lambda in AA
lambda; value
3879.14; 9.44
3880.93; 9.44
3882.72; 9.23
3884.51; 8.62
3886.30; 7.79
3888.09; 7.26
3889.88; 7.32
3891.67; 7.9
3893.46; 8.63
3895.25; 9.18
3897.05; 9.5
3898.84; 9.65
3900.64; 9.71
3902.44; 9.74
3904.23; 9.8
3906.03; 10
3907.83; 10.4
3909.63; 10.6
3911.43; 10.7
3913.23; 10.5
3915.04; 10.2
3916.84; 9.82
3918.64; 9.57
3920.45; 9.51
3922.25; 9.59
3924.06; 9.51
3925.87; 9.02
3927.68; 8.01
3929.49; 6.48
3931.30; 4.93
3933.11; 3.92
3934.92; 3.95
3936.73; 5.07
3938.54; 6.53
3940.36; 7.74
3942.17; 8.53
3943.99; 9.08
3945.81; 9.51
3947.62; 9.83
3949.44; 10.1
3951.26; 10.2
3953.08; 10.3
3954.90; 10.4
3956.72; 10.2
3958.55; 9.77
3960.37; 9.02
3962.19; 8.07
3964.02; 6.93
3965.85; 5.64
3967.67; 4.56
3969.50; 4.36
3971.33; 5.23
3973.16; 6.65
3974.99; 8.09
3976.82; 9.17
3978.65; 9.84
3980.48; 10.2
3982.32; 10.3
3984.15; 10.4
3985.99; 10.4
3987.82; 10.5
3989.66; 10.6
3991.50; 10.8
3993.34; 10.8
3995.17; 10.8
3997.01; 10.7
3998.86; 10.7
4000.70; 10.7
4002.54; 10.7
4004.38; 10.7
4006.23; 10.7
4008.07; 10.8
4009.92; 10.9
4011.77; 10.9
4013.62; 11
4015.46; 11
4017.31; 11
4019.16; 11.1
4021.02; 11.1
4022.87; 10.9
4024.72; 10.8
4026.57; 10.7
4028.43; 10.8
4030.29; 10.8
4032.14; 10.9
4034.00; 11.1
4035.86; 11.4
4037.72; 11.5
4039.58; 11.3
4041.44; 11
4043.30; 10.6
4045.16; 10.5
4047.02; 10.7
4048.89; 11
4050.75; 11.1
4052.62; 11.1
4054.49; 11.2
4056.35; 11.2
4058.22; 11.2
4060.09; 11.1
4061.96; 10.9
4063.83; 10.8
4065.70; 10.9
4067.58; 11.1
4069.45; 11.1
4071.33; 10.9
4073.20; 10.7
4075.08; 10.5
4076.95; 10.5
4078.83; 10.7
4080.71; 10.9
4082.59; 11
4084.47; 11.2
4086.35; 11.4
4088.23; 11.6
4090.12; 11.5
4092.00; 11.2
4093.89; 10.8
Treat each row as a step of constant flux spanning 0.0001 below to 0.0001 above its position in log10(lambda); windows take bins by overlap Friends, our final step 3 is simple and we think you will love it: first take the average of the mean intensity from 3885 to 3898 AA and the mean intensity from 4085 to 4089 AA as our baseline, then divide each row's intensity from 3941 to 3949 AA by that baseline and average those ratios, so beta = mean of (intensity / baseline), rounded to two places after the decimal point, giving 0.94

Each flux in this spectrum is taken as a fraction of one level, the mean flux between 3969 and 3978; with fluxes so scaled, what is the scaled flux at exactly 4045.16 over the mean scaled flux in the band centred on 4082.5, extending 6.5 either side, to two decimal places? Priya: 0.95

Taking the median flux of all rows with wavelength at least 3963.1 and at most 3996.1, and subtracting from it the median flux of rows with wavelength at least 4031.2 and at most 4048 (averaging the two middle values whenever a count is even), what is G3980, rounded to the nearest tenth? -1.0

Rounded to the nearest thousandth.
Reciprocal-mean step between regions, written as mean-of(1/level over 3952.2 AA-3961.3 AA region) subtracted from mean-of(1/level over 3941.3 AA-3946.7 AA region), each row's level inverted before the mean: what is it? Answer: 0.010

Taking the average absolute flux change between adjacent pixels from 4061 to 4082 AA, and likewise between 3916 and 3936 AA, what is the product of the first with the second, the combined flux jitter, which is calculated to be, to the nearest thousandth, 0.085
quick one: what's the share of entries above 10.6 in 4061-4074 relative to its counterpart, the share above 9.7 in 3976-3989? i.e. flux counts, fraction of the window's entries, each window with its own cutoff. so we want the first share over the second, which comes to 1.2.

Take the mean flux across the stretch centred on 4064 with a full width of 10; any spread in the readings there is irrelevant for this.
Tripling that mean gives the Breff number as 32.9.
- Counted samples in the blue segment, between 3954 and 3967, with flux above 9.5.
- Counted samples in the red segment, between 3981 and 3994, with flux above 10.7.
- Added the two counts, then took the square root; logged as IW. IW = 2.2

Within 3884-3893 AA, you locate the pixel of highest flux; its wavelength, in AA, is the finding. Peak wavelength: 3884.51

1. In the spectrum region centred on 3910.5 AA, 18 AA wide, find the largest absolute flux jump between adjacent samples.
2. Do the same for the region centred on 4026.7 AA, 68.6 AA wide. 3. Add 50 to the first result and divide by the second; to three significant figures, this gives 126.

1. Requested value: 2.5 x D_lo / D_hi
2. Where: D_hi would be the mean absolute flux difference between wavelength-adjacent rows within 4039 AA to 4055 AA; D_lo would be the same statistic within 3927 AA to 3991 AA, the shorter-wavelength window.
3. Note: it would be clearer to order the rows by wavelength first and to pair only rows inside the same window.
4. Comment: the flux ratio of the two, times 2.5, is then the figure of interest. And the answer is 9.0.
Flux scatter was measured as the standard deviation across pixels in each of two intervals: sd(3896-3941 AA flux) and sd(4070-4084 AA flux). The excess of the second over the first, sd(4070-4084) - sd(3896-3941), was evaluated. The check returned -1.9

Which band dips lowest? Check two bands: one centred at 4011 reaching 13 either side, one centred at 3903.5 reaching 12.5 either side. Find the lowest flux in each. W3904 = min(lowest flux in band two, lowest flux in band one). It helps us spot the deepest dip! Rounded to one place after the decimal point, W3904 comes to 7.9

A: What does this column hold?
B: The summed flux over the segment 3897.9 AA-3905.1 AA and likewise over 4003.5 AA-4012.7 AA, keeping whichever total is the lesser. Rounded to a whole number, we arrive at 39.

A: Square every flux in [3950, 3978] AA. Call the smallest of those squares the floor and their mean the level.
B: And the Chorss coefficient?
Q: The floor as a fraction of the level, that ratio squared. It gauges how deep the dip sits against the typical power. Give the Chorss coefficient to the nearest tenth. 0.1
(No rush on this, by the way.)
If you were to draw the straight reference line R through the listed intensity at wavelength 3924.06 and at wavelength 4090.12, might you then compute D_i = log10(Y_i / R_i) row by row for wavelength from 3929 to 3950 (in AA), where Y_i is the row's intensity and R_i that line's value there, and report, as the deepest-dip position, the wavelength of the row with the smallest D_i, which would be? 3933.11 AA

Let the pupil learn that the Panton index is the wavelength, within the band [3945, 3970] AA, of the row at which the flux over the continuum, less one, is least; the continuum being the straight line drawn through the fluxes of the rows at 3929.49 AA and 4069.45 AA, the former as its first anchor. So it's 3969.50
